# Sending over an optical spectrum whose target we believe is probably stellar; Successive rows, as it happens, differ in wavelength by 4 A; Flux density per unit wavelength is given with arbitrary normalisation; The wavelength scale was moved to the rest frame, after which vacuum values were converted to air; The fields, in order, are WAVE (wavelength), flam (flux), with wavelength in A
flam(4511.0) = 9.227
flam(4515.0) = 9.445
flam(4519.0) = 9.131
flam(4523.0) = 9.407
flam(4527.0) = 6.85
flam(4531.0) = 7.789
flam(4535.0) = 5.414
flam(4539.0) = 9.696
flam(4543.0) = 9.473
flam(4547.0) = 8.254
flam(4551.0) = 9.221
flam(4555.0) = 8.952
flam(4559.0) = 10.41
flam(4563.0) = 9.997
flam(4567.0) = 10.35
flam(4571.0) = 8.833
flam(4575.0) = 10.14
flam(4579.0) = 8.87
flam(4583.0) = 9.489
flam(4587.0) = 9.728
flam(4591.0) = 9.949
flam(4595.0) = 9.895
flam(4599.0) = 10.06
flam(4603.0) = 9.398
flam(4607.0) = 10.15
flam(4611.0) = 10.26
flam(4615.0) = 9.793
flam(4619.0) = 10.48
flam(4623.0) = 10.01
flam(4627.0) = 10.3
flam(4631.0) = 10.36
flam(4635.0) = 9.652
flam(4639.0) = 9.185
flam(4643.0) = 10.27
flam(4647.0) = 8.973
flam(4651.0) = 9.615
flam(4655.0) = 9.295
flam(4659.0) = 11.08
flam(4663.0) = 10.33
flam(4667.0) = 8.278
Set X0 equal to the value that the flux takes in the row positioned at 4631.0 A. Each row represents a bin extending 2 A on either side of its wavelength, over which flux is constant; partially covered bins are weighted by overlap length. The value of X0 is 10.36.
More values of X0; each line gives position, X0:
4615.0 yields 9.793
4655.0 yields 9.295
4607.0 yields 10.15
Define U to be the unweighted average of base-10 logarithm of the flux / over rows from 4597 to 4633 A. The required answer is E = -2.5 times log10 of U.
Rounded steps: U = 1.004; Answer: -0.004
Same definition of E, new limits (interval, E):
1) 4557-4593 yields 0.013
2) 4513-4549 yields 0.095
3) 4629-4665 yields 0.008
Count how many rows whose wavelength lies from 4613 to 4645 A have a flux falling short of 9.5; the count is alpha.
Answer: 1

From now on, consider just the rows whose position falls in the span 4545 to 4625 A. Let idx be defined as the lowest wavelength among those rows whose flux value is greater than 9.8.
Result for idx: 4559.0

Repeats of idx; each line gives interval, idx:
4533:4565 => 4559.0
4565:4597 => 4567.0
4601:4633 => 4607.0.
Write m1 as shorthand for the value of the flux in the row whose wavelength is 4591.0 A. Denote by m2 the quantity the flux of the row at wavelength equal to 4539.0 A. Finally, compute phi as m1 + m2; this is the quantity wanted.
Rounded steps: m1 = 9.949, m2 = 9.696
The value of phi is 19.6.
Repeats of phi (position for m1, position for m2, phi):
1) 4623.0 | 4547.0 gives 18.3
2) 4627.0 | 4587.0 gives 20.0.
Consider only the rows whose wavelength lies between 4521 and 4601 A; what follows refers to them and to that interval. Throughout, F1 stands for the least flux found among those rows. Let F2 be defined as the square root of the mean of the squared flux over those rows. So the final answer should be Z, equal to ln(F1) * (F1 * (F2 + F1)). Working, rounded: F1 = 5.414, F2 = 9.2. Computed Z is 134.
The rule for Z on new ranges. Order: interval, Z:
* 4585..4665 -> 373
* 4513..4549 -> 127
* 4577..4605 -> 358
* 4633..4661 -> 369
